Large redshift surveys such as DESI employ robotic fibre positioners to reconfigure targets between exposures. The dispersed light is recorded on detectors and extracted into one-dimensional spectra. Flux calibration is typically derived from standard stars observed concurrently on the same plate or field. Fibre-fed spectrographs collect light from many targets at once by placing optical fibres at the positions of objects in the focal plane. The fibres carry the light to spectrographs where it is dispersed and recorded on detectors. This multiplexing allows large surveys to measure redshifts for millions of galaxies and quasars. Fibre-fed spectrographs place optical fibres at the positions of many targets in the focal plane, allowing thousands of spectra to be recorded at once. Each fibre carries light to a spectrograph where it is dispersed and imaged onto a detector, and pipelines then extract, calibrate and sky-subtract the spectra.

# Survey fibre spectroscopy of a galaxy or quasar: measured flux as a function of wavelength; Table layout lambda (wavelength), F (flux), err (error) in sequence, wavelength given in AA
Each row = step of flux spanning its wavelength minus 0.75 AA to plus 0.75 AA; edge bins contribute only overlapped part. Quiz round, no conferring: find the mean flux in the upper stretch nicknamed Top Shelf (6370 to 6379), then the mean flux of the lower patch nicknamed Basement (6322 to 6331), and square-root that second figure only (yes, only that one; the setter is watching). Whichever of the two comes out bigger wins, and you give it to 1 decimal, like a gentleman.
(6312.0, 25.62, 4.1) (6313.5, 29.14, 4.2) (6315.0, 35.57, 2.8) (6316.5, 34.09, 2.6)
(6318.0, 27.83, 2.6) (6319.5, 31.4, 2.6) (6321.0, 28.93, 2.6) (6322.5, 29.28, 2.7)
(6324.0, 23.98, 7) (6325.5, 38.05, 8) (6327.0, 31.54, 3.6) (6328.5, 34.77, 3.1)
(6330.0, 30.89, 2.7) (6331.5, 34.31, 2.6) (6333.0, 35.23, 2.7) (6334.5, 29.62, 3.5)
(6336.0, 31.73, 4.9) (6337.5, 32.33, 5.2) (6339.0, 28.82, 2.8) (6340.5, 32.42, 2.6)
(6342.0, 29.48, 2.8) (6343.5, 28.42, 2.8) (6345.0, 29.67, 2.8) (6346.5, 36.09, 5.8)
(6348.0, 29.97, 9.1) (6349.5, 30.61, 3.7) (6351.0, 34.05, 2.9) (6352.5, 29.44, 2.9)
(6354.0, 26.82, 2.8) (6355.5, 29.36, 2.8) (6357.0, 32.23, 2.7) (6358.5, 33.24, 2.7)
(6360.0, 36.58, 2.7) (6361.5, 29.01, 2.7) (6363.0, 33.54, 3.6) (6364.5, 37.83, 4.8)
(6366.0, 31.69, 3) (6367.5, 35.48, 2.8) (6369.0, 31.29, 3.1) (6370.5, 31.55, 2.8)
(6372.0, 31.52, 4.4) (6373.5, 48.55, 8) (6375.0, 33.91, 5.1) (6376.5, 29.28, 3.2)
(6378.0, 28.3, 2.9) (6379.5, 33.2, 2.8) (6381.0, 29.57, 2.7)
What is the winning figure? 33.9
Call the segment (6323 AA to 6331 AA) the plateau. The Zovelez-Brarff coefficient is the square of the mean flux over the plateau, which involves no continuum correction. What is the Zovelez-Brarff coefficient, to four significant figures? 1014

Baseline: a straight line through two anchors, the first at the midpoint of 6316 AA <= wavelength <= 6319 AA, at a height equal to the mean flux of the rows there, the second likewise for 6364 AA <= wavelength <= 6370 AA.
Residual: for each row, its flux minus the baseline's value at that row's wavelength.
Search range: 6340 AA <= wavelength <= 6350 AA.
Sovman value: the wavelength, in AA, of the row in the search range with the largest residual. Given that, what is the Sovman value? 6346.5 AA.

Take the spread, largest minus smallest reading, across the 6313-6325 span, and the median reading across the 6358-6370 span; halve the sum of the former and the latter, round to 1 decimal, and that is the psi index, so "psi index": 22.5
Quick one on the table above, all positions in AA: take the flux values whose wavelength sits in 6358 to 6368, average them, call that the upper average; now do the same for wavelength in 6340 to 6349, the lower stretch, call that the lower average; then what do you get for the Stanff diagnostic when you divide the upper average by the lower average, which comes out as 1.09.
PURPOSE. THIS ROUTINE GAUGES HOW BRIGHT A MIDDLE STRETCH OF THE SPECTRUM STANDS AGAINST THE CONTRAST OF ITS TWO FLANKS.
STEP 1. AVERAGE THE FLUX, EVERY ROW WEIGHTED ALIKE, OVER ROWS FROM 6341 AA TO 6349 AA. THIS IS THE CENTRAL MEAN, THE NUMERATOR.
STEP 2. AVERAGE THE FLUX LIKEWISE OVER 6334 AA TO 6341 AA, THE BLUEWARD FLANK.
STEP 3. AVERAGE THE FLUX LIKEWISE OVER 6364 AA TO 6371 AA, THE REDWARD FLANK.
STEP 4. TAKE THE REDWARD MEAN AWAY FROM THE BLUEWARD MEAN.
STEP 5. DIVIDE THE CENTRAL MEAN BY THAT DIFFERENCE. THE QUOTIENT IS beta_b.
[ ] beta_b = -12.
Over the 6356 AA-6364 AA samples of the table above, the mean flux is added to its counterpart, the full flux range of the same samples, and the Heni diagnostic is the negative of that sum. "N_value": -40.5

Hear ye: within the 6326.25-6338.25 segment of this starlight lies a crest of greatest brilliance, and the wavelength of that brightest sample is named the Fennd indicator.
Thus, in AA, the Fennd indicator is 6333.0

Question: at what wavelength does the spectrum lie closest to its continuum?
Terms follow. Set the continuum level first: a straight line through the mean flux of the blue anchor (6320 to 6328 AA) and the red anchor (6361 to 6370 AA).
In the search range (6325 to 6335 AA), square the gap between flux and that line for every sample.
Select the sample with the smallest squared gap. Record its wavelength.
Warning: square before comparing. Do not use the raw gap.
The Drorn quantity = 6330.0 AA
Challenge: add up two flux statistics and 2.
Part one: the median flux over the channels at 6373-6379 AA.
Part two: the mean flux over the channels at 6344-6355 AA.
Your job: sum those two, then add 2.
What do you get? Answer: 64.5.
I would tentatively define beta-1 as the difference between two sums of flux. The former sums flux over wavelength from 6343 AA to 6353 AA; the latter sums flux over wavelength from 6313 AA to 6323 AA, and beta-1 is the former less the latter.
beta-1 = 2.0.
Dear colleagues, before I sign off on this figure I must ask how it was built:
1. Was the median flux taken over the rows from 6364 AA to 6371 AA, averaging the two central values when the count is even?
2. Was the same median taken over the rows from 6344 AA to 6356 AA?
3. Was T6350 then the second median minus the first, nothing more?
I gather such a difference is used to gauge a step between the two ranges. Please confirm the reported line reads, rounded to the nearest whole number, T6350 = -2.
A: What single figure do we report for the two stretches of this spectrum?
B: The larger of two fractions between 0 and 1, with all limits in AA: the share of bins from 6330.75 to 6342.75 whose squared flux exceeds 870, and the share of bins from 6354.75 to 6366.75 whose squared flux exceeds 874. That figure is 0.75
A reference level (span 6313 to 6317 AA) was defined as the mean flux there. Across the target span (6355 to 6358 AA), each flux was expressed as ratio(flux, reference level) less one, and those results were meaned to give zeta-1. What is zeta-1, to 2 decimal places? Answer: -0.06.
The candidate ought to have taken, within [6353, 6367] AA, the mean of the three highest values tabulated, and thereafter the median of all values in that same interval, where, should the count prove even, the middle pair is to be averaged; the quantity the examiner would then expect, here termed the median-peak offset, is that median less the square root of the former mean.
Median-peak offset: 26.2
